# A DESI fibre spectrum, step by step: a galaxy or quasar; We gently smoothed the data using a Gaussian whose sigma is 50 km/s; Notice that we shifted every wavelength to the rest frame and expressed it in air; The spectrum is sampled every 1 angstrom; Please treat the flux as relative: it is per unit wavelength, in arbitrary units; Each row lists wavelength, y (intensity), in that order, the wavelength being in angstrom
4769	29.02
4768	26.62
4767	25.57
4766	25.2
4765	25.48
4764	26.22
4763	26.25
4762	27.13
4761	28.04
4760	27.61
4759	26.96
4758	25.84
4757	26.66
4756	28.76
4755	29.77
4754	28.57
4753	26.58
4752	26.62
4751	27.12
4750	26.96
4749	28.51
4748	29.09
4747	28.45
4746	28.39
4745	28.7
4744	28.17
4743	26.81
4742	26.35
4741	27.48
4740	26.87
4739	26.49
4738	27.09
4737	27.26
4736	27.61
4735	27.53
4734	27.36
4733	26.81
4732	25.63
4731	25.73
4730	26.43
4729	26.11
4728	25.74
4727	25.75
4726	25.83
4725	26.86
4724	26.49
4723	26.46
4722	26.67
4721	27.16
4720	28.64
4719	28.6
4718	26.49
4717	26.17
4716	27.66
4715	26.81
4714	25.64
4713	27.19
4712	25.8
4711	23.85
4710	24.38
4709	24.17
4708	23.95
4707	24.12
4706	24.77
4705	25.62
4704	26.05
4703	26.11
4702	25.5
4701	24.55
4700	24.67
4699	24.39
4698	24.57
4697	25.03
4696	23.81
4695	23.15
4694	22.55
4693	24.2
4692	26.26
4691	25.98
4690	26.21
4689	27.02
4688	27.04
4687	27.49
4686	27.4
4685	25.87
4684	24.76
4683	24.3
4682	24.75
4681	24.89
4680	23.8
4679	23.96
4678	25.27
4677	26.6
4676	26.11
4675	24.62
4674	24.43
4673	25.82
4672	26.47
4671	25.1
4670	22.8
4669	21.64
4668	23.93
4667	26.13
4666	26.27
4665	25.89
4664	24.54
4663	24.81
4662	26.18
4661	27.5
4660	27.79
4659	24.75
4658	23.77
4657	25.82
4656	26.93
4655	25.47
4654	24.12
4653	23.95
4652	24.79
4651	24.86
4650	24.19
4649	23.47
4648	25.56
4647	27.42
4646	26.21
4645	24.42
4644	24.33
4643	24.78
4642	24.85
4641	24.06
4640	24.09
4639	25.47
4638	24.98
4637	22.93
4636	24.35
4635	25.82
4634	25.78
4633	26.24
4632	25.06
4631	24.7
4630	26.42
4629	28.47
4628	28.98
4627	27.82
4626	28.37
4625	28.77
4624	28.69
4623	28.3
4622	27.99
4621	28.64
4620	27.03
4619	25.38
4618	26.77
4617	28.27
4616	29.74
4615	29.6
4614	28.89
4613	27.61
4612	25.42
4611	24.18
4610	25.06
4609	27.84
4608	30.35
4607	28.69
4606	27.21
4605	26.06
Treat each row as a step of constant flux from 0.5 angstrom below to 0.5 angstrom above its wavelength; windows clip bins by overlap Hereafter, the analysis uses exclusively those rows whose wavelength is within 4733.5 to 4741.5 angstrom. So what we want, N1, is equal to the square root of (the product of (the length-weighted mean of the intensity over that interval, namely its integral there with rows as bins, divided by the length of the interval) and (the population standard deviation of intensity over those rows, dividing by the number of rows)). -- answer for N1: 3.1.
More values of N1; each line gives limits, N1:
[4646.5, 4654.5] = 5.4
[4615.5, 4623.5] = 5.9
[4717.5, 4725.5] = 4.8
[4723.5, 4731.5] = 3.2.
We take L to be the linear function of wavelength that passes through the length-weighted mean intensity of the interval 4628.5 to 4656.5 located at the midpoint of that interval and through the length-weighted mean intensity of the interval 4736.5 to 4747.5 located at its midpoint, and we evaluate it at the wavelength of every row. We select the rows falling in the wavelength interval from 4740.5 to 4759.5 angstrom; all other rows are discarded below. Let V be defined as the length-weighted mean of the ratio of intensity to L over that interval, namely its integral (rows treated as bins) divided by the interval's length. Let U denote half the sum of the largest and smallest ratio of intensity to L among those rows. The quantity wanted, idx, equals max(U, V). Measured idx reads 1.00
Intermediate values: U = 1.00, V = 1.00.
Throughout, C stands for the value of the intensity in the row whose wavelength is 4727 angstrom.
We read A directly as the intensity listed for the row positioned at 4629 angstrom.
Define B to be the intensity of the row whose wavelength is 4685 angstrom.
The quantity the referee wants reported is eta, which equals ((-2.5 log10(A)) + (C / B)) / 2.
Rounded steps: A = 28.47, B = 25.87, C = 25.75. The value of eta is -1.32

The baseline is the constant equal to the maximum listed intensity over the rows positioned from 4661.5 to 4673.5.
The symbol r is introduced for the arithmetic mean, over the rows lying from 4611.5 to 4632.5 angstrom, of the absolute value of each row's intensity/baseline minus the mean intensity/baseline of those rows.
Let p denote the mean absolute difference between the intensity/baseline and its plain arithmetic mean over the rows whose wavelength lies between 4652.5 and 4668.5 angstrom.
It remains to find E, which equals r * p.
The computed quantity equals 0.0019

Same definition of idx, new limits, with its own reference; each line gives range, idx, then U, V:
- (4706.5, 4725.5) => 0.98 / 0.98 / 0.97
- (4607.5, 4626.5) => 1.13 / 1.12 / 1.13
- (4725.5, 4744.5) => 0.98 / 0.98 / 0.98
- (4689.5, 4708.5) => 0.94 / 0.93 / 0.94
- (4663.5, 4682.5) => 0.96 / 0.93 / 0.96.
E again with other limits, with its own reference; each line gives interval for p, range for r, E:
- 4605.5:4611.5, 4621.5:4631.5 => 0.0023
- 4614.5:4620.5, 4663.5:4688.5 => 0.0022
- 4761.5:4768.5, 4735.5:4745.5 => 0.0005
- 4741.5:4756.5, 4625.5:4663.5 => 0.0016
